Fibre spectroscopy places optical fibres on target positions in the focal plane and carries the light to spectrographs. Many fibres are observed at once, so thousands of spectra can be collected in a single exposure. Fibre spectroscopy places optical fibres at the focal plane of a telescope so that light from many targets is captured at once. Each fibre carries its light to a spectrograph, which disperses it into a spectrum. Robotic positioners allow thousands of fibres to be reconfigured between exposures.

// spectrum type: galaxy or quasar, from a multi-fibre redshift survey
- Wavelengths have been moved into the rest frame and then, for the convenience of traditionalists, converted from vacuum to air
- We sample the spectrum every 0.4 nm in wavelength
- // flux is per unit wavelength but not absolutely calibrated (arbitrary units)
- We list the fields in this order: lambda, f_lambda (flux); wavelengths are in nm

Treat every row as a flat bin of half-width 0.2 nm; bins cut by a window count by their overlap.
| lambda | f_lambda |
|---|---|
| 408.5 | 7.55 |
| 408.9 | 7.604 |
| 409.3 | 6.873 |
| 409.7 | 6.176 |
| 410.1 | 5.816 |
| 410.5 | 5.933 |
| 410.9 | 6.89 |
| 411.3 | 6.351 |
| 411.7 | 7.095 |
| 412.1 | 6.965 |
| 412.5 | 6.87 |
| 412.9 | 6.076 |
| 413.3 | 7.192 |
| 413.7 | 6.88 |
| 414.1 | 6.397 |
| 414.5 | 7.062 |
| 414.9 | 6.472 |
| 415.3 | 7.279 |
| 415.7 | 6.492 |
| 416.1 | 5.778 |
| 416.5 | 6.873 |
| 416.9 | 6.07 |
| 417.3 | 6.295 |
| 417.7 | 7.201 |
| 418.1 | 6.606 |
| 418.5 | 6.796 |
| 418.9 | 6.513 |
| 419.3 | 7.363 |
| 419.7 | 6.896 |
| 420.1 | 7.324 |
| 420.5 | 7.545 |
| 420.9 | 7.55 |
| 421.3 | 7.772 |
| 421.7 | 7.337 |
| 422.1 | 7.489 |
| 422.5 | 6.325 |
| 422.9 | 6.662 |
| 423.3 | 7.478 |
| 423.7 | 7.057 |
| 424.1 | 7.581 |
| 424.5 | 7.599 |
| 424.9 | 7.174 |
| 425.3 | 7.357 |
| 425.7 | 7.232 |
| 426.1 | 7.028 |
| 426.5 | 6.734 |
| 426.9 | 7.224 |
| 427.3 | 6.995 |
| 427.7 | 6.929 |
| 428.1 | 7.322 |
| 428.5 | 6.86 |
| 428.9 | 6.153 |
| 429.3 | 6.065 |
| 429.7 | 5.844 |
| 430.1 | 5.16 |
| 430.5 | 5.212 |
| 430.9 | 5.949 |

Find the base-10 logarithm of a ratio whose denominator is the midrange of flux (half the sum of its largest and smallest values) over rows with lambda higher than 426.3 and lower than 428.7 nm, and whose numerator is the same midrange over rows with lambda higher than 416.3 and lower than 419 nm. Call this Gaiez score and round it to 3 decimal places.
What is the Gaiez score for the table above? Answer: -0.025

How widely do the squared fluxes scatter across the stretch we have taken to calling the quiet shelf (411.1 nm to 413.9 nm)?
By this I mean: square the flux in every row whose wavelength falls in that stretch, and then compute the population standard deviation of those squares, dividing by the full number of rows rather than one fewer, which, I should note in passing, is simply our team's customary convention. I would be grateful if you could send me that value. 5.0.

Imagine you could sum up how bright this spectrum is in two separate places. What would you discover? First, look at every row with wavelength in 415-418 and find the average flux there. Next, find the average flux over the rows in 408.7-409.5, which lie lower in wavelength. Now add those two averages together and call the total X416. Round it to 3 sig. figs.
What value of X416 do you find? 13.8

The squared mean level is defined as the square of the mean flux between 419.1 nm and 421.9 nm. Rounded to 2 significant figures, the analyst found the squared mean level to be 55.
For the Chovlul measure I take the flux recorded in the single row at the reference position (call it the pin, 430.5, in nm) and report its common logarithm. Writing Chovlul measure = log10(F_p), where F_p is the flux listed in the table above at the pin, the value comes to 0.72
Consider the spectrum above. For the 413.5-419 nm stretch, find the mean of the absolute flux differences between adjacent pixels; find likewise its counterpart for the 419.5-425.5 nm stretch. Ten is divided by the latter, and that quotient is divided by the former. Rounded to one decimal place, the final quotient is 41.8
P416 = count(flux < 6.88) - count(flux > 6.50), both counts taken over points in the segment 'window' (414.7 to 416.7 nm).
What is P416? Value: 2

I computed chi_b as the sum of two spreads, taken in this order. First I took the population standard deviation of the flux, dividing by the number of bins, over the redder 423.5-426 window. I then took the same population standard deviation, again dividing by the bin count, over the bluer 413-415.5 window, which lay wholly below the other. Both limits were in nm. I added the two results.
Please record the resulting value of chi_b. 0.54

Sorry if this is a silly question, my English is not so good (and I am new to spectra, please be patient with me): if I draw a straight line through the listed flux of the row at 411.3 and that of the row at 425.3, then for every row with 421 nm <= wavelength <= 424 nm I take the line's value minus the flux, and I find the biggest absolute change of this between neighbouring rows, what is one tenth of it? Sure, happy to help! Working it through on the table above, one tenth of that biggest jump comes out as 0.119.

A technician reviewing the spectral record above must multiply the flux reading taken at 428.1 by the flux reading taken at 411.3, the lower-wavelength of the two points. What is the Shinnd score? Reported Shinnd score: 47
